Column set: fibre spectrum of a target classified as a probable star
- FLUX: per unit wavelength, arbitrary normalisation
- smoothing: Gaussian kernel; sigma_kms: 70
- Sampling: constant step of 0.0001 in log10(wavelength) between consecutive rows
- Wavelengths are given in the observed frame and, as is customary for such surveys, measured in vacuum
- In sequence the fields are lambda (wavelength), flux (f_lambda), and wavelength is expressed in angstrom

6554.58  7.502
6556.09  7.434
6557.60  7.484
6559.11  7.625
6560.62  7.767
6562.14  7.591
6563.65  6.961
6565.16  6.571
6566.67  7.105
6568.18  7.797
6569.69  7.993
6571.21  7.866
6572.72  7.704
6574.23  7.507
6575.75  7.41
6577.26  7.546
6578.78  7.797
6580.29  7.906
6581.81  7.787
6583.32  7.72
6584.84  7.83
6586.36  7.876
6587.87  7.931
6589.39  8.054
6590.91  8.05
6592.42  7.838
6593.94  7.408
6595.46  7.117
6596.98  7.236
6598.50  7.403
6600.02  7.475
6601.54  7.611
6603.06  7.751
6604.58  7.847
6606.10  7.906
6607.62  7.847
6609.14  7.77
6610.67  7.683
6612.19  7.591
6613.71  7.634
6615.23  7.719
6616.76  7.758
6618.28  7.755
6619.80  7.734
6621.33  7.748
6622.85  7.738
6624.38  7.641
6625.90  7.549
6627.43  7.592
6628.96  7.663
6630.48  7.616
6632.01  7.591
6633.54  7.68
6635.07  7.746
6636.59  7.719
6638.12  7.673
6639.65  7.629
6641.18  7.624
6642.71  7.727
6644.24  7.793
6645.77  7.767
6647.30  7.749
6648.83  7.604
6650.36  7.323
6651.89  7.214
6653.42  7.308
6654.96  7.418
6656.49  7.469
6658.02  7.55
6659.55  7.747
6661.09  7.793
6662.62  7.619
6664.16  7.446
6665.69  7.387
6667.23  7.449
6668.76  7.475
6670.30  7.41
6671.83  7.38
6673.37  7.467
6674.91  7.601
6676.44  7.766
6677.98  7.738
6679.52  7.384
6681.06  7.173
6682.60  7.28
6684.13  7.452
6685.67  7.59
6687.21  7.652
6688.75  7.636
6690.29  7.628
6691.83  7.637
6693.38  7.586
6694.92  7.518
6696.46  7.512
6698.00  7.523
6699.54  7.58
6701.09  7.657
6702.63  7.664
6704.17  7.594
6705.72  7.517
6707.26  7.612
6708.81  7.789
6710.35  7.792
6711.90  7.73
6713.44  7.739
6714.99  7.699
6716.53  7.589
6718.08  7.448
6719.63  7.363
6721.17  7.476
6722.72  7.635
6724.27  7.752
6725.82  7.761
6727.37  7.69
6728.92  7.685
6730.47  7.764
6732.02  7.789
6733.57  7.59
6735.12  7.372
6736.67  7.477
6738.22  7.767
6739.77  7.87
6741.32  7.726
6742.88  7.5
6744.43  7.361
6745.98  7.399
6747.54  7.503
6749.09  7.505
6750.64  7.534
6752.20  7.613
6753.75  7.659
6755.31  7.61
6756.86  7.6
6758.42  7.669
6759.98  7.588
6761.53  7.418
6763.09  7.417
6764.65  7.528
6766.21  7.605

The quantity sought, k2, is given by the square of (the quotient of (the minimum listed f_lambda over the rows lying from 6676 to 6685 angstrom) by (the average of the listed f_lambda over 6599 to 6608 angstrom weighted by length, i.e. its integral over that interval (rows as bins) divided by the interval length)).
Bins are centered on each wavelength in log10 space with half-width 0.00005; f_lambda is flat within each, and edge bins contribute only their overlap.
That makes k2 0.86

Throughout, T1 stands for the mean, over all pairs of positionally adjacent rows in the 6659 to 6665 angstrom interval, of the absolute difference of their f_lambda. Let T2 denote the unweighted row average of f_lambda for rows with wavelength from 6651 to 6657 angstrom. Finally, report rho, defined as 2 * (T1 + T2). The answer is 15.0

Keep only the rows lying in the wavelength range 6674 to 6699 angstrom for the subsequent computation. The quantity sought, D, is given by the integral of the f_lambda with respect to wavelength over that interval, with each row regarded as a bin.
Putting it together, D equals 188.6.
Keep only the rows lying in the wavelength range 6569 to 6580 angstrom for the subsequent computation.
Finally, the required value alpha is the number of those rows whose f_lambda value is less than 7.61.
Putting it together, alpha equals 3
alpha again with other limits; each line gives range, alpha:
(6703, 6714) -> 2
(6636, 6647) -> 0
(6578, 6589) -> 0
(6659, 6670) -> 4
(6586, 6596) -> 2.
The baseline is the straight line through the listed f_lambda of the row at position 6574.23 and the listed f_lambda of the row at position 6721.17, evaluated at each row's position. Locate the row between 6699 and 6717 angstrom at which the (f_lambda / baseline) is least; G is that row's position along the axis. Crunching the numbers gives 6705.72 angstrom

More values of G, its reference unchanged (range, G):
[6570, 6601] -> 6595.46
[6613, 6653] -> 6651.89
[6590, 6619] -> 6595.46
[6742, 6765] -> 6744.43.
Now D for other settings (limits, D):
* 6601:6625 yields 185.6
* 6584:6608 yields 184.7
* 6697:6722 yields 190.3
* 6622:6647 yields 191.8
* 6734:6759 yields 189.3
